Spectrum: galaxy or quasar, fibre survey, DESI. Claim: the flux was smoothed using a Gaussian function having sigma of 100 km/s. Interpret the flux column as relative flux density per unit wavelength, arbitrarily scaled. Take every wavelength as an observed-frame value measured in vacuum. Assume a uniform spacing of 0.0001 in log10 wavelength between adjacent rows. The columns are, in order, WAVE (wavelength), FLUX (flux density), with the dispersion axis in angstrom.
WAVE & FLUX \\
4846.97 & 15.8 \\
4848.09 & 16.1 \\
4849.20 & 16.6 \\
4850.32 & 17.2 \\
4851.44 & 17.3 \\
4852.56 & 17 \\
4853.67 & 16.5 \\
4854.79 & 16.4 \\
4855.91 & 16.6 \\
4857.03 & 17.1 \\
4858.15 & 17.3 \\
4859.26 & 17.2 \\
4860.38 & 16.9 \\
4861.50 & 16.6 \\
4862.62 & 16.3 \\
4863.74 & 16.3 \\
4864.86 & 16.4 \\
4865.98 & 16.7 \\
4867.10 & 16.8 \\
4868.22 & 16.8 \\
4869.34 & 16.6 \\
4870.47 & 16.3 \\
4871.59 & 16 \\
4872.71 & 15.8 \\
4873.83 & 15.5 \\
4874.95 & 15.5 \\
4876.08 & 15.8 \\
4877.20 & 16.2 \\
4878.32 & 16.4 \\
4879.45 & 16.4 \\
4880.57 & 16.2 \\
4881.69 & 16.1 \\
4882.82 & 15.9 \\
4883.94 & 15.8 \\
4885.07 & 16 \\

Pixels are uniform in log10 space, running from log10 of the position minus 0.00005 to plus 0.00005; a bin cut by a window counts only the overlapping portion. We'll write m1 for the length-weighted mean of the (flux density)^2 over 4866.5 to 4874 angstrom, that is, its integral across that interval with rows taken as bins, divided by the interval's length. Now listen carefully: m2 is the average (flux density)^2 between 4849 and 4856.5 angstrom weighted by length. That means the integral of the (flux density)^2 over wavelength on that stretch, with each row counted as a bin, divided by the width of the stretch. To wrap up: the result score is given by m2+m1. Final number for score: 548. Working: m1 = 266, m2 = 282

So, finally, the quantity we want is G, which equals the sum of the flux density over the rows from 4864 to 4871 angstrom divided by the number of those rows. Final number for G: 16.6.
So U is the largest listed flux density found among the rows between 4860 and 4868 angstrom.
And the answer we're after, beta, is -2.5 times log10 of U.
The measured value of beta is -3.07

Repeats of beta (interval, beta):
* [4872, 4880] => -3.04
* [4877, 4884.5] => -3.04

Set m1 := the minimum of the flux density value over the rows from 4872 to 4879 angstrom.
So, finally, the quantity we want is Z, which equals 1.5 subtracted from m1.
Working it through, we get 14.0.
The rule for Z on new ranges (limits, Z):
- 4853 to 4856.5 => 14.9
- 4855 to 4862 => 15.1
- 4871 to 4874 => 14.0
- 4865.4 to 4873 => 14.3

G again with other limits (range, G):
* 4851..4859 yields 16.9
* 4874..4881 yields 16.1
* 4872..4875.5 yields 15.6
